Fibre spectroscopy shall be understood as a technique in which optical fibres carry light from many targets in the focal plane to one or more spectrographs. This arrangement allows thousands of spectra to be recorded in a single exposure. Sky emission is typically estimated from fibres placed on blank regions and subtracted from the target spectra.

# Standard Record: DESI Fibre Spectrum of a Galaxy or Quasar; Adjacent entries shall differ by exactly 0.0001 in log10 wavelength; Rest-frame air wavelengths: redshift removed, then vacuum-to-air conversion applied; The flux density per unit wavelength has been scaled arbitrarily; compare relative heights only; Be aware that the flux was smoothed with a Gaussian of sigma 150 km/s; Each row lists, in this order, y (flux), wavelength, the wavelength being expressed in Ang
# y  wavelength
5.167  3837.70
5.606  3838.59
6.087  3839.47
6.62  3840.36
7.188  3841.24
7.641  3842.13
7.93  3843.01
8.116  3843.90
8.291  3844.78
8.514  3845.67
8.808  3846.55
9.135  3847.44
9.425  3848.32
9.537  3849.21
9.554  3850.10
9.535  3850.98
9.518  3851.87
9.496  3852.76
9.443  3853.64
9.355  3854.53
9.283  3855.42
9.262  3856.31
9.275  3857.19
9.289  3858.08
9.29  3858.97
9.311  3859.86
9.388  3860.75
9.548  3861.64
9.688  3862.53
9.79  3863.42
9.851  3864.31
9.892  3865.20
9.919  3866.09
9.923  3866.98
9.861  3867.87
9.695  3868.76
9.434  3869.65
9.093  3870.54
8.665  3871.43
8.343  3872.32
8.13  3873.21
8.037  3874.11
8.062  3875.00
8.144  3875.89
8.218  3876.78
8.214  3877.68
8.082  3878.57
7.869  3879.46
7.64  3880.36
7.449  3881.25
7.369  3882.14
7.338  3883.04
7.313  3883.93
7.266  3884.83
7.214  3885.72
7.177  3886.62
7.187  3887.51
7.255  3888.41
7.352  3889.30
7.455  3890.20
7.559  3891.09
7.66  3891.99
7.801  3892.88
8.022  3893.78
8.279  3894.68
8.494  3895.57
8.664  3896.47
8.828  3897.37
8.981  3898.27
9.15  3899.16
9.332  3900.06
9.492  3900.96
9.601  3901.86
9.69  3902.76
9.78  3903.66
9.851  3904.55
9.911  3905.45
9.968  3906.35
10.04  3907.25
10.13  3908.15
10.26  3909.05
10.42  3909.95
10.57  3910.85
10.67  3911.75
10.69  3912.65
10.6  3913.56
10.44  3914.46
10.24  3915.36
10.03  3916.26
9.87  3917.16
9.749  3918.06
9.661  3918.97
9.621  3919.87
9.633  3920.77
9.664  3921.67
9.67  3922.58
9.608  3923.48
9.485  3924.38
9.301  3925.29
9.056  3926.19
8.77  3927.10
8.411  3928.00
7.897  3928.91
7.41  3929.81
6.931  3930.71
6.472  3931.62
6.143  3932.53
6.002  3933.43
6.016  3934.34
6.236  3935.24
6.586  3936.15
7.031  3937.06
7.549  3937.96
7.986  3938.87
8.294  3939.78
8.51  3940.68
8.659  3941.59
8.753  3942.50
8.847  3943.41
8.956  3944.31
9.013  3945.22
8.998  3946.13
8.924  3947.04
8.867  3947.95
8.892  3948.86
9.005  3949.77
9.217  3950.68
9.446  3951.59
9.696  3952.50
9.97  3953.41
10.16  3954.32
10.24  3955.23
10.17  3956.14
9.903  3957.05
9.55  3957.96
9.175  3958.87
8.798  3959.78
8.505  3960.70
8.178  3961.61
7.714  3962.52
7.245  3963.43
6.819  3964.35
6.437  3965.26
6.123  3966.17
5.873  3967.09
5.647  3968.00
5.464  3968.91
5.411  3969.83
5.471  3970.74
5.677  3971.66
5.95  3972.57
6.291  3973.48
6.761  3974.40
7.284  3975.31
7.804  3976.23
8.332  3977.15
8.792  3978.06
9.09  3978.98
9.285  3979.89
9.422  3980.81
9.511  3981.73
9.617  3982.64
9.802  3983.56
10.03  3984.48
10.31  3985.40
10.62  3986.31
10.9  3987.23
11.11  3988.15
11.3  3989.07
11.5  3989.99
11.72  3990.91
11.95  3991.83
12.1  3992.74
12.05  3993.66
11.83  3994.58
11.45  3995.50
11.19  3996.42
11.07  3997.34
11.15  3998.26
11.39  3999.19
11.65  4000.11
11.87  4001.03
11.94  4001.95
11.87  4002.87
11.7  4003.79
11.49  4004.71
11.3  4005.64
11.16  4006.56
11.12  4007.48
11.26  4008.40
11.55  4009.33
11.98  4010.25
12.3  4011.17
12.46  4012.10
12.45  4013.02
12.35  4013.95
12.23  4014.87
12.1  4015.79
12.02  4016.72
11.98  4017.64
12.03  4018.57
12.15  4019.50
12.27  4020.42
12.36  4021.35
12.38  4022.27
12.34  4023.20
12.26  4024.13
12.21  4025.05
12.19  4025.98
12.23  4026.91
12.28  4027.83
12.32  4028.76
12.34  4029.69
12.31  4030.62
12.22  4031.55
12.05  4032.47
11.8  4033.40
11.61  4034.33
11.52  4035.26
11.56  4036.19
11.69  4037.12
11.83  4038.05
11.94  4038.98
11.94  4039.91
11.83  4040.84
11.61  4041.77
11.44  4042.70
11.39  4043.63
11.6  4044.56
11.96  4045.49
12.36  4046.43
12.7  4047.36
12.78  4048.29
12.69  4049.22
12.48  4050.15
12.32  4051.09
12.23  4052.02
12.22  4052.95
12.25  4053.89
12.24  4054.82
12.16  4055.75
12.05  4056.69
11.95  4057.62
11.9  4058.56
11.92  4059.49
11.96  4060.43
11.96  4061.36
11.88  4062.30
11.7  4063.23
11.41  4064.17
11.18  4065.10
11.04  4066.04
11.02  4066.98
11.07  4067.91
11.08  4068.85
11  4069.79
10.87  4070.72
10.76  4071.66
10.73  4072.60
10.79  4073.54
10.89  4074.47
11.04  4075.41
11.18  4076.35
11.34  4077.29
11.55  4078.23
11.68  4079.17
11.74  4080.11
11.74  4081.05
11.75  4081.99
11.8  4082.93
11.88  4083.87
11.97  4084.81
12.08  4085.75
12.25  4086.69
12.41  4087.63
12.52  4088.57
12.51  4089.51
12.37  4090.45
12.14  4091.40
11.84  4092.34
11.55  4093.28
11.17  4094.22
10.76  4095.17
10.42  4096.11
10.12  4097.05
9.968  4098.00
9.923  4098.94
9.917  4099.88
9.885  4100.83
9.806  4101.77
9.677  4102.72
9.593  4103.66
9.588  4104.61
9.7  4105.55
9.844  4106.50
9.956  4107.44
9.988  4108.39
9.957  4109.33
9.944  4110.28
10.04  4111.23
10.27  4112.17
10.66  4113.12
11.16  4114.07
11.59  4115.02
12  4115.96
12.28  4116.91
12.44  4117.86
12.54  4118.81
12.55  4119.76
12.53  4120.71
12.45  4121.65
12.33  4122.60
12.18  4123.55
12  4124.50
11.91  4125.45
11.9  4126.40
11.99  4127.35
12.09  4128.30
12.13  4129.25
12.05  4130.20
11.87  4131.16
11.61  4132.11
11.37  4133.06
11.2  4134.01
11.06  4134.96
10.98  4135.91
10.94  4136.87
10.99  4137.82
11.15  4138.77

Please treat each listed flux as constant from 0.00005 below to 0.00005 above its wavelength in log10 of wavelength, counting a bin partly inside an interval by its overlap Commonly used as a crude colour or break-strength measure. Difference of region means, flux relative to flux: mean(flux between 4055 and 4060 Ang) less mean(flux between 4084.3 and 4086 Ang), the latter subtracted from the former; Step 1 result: 0.0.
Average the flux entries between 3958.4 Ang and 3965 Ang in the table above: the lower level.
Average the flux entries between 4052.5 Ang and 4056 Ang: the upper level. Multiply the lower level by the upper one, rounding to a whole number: 98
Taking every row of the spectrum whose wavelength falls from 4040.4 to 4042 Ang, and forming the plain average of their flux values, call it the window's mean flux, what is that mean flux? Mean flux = 11.7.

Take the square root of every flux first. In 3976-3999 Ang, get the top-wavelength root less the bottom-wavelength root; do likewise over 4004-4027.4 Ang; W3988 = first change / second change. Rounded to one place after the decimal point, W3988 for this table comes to 5.1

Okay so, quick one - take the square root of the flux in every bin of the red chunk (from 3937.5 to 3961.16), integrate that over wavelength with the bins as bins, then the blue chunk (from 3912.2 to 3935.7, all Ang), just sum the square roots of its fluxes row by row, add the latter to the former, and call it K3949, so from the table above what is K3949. 148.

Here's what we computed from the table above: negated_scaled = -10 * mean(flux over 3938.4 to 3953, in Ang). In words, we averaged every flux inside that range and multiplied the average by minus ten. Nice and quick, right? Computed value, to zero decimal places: -89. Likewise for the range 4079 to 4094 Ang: -120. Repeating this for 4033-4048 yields -118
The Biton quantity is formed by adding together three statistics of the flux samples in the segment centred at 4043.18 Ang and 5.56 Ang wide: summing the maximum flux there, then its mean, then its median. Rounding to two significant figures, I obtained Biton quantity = 35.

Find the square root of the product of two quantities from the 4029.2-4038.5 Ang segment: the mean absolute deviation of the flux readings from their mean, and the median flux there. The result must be 1.8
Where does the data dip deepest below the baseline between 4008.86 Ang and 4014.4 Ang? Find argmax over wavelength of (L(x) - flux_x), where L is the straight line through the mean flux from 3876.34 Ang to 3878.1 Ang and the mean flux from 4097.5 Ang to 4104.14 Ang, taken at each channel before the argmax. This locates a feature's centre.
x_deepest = 4009.33 Ang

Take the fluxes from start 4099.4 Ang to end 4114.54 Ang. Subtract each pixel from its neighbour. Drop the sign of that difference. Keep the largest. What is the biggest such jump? 0.50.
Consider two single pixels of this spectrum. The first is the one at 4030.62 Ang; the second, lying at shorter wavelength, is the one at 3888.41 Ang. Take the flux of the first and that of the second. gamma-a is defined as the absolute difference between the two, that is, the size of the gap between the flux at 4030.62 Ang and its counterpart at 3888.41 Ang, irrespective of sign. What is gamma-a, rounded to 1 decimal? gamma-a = 5.1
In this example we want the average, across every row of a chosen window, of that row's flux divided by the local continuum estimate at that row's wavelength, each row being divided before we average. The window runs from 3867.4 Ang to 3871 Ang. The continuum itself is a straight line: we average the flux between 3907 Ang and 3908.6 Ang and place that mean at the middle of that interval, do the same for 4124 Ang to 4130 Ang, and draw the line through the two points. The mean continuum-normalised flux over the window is 0.98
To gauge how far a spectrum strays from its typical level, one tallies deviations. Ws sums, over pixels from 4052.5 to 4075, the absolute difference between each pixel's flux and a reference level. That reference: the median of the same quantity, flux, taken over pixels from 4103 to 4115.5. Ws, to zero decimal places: 37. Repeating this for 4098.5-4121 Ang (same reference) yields 20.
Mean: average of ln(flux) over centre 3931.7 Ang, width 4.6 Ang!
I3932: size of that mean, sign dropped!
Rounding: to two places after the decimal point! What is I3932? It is 1.88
